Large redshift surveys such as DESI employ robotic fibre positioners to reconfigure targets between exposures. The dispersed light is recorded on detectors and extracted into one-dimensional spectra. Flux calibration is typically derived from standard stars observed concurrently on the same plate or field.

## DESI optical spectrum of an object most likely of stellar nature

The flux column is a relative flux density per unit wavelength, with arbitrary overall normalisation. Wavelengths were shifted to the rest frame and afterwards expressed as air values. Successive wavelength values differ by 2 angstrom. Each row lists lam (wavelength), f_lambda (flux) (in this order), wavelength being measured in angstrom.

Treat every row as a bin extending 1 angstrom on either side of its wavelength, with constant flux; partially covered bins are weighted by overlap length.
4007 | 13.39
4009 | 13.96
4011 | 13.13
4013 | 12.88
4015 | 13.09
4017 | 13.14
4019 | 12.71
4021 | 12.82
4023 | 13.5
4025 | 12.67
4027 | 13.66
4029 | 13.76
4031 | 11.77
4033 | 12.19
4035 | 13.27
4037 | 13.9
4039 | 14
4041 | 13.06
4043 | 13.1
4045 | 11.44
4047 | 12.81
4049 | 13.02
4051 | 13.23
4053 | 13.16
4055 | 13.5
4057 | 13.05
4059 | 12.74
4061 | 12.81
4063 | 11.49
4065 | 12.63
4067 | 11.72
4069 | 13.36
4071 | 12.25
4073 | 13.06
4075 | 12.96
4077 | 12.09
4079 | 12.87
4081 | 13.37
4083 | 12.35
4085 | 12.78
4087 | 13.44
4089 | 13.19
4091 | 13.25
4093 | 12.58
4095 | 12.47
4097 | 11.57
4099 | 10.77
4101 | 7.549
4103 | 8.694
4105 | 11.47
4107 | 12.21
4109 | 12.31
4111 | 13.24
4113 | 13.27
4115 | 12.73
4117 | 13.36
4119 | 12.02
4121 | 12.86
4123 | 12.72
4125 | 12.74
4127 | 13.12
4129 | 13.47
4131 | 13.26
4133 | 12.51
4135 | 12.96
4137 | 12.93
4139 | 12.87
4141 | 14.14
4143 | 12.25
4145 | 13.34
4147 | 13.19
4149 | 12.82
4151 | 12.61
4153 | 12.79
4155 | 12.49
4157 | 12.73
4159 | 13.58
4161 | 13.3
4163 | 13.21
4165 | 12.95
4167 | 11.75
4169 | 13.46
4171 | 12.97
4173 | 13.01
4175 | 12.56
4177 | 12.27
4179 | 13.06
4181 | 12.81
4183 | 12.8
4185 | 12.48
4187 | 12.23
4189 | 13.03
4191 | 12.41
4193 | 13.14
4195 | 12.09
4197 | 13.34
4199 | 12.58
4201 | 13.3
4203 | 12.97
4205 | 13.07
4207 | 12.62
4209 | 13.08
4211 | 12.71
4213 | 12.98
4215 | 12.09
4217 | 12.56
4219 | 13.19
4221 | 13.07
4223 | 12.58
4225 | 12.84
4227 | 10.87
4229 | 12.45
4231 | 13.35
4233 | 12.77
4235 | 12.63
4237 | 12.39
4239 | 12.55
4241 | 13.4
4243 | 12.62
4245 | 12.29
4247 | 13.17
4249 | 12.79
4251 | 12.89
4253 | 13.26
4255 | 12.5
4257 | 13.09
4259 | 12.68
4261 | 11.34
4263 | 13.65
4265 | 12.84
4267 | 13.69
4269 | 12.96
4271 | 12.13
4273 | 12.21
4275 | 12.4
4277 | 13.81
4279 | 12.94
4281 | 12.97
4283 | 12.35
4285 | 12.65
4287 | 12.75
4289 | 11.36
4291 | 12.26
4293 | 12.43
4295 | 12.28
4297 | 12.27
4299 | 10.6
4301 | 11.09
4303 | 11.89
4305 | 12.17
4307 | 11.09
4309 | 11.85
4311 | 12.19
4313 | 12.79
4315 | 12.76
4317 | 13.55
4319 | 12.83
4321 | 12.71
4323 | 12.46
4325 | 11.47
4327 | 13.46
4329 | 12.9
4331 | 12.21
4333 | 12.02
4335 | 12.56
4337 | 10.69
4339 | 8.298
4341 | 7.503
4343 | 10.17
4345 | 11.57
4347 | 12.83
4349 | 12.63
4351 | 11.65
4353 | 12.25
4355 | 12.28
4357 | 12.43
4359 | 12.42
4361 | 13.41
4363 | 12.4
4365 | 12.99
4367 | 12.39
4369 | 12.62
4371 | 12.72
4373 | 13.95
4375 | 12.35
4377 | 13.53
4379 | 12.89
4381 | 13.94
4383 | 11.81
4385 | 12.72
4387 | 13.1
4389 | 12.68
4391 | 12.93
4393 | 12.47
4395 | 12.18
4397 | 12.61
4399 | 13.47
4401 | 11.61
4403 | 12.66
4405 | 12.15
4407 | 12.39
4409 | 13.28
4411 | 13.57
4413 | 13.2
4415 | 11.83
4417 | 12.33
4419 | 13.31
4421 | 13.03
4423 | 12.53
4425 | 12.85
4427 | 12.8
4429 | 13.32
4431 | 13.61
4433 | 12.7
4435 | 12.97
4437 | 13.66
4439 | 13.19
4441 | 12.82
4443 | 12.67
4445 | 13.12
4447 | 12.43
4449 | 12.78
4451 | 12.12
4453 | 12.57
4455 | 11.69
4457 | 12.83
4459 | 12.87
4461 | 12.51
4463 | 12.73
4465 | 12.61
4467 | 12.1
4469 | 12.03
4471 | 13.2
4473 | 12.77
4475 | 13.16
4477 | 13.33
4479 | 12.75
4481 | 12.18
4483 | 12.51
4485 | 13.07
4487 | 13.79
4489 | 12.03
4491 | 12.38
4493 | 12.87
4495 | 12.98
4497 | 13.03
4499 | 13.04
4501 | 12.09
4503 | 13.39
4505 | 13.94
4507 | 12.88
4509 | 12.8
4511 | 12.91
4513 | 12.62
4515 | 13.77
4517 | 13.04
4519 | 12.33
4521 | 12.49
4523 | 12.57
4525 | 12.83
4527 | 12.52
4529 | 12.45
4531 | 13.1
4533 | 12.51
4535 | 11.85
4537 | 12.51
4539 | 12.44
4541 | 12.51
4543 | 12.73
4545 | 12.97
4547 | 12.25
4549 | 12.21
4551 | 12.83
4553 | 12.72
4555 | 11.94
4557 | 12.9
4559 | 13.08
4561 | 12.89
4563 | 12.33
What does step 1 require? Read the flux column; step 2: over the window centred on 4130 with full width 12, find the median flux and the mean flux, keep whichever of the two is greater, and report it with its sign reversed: -13.0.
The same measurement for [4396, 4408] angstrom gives -12.5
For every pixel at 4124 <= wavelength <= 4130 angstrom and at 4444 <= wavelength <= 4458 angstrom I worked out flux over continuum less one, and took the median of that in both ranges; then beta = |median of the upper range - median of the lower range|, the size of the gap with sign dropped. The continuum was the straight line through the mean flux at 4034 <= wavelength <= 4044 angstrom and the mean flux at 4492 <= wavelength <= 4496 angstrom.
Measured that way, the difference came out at 0.013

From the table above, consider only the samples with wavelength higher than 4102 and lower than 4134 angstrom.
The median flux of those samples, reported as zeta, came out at 12.7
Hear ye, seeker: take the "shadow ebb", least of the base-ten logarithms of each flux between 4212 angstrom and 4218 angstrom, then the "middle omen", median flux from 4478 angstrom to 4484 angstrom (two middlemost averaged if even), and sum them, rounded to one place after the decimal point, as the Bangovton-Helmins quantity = 13.6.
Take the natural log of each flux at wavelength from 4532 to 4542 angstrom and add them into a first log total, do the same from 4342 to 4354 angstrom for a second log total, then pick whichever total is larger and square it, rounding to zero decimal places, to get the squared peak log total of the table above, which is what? 220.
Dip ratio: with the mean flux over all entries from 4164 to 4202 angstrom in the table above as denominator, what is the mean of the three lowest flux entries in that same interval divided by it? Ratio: 0.943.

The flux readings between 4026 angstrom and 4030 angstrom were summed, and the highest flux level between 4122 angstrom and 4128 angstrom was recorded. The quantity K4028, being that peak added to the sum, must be 41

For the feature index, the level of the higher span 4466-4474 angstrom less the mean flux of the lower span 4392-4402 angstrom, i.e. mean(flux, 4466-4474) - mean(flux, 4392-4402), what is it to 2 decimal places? 0.06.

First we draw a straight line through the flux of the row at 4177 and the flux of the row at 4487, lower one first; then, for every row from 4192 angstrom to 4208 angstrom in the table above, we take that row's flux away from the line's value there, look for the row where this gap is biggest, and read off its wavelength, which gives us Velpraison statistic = 4195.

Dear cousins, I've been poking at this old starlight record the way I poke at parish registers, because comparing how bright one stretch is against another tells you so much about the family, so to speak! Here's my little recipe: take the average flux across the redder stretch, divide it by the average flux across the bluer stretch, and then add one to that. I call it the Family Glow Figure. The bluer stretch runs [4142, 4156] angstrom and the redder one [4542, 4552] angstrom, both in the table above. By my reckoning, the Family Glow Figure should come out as 1.985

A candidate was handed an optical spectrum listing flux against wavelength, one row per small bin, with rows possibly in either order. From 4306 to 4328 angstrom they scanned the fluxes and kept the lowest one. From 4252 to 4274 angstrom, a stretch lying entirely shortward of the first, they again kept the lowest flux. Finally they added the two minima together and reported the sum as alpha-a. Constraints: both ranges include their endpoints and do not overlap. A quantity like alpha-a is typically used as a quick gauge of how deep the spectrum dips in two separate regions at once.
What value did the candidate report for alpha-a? 22.4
